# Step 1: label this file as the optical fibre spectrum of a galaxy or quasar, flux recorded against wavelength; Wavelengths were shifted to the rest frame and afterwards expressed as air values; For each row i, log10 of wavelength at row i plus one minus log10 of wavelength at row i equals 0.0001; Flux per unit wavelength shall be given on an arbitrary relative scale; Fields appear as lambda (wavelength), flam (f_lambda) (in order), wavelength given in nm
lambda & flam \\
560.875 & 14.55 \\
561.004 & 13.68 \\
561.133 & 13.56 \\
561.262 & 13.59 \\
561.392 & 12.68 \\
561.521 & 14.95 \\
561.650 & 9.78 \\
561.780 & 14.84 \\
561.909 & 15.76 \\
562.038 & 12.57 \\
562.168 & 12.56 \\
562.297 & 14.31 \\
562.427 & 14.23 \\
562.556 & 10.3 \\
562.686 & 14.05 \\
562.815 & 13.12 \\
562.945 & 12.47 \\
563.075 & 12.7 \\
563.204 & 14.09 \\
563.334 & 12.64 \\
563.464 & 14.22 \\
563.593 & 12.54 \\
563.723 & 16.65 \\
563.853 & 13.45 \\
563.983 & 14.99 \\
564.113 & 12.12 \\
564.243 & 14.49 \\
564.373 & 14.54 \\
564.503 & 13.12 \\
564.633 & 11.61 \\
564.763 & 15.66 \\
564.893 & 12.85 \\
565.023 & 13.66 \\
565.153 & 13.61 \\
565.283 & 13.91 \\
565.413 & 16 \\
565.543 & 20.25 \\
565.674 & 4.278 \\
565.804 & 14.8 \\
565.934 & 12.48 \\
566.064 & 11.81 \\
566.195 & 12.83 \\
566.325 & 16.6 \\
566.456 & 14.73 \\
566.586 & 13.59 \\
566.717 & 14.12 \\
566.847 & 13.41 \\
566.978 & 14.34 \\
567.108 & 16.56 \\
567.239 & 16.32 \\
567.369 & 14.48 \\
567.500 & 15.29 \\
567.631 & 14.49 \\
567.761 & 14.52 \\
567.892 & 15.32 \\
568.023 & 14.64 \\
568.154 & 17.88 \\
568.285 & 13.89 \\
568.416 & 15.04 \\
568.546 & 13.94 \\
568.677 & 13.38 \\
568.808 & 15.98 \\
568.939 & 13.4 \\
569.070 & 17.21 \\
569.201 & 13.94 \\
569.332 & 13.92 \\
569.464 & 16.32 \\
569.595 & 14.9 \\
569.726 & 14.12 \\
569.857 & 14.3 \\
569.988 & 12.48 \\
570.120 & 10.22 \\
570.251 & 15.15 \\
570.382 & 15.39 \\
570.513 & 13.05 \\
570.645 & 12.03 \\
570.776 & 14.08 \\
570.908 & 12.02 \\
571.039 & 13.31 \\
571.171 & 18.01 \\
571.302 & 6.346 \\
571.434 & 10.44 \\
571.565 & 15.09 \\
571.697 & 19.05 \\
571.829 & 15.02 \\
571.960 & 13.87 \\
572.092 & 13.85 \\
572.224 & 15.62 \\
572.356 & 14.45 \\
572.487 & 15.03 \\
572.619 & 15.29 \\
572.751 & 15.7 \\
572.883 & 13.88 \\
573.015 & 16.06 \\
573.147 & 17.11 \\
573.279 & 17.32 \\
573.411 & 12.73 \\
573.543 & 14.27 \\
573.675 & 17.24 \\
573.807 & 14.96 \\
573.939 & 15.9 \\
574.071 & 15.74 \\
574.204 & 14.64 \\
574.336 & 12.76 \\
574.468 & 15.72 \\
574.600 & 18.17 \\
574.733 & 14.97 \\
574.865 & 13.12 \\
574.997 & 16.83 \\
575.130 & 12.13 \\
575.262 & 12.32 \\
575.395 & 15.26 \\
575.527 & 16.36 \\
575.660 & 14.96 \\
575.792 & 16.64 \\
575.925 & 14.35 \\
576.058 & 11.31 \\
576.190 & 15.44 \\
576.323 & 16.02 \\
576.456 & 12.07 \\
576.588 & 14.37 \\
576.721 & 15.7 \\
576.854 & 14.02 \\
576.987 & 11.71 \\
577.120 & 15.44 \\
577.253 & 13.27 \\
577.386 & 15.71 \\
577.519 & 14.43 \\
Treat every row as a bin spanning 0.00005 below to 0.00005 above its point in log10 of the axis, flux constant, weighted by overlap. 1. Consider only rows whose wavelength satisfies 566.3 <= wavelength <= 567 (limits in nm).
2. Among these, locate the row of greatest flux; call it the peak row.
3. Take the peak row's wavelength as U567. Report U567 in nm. 566.325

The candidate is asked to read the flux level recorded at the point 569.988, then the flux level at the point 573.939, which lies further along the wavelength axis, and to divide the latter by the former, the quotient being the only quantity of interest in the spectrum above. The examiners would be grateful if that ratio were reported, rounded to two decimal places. 1.27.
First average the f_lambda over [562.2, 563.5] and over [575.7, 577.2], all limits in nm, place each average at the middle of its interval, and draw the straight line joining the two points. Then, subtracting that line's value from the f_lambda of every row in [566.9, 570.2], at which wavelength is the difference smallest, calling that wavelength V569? 570.120 nm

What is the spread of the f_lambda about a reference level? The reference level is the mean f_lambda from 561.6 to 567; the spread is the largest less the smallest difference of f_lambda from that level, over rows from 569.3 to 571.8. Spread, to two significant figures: 13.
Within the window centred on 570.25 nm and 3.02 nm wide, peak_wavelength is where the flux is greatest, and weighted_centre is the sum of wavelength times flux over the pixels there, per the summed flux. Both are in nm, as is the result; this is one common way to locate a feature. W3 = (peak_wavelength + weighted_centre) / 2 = 570.96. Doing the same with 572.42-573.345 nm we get 573.09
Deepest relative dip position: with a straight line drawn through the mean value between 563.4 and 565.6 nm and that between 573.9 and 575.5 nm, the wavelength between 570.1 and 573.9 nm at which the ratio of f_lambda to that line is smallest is 571.302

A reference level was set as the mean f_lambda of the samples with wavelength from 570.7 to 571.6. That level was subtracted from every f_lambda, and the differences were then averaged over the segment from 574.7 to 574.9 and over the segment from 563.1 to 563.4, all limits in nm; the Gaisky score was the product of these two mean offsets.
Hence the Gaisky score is 0.8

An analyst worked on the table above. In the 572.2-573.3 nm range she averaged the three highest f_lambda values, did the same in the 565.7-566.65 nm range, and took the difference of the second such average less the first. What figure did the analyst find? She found -1.5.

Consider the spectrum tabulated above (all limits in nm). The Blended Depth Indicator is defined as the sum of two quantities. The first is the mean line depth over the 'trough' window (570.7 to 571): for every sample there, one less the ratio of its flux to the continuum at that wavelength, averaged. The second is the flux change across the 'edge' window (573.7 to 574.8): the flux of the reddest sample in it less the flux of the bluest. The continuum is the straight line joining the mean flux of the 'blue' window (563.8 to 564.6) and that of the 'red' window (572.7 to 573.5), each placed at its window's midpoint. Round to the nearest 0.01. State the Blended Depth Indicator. 0.14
